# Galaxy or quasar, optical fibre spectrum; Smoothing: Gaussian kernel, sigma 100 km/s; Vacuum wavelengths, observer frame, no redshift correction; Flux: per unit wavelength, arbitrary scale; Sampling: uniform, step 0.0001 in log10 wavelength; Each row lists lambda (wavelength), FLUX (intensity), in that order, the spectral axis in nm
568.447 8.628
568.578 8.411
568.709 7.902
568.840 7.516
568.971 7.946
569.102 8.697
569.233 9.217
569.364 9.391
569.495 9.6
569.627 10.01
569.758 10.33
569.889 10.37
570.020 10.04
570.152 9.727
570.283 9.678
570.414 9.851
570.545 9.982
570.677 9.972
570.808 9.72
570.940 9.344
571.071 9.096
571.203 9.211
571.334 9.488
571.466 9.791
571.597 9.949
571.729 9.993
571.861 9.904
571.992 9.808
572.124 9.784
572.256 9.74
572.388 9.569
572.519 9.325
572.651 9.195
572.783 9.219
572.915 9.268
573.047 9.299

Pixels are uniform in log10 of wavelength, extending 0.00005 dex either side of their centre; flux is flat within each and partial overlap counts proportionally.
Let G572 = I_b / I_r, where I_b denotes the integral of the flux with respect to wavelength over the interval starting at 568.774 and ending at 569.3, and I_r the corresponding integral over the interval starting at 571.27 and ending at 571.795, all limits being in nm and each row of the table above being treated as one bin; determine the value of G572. 0.85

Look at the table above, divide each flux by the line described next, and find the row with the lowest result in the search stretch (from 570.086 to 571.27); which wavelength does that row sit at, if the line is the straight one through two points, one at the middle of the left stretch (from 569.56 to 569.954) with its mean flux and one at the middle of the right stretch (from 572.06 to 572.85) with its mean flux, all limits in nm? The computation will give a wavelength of 571.071 nm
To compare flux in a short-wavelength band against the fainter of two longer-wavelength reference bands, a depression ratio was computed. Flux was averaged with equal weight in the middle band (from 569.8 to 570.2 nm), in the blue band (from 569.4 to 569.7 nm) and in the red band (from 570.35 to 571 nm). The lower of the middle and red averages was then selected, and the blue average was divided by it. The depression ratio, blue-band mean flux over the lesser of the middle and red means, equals 1.00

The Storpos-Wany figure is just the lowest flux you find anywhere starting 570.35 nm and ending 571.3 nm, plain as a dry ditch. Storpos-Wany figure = 9.096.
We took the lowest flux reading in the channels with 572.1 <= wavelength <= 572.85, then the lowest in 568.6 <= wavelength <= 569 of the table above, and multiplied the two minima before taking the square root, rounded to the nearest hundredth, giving 8.31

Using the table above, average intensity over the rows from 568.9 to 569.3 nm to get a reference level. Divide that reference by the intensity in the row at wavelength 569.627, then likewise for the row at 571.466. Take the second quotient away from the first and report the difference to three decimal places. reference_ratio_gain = -0.019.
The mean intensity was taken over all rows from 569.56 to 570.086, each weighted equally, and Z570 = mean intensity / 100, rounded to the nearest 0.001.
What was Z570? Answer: 0.102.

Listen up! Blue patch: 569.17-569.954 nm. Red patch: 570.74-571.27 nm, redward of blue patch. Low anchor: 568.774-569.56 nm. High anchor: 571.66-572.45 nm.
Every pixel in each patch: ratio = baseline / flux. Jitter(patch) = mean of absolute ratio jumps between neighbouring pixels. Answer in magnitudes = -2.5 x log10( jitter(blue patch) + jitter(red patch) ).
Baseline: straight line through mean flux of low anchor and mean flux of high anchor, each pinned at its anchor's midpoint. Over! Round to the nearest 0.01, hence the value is 3.37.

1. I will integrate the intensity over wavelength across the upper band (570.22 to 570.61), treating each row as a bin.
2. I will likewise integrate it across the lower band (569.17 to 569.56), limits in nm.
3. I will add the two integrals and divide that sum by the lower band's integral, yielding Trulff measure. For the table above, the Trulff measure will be 2.0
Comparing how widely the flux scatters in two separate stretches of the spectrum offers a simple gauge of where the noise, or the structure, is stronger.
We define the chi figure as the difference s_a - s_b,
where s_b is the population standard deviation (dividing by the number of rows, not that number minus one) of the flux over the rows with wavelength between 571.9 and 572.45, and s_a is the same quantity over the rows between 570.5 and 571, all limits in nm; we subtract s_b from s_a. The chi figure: 0.17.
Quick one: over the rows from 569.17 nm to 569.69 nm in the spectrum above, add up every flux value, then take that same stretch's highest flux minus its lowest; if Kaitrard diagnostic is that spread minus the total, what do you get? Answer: -37.4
